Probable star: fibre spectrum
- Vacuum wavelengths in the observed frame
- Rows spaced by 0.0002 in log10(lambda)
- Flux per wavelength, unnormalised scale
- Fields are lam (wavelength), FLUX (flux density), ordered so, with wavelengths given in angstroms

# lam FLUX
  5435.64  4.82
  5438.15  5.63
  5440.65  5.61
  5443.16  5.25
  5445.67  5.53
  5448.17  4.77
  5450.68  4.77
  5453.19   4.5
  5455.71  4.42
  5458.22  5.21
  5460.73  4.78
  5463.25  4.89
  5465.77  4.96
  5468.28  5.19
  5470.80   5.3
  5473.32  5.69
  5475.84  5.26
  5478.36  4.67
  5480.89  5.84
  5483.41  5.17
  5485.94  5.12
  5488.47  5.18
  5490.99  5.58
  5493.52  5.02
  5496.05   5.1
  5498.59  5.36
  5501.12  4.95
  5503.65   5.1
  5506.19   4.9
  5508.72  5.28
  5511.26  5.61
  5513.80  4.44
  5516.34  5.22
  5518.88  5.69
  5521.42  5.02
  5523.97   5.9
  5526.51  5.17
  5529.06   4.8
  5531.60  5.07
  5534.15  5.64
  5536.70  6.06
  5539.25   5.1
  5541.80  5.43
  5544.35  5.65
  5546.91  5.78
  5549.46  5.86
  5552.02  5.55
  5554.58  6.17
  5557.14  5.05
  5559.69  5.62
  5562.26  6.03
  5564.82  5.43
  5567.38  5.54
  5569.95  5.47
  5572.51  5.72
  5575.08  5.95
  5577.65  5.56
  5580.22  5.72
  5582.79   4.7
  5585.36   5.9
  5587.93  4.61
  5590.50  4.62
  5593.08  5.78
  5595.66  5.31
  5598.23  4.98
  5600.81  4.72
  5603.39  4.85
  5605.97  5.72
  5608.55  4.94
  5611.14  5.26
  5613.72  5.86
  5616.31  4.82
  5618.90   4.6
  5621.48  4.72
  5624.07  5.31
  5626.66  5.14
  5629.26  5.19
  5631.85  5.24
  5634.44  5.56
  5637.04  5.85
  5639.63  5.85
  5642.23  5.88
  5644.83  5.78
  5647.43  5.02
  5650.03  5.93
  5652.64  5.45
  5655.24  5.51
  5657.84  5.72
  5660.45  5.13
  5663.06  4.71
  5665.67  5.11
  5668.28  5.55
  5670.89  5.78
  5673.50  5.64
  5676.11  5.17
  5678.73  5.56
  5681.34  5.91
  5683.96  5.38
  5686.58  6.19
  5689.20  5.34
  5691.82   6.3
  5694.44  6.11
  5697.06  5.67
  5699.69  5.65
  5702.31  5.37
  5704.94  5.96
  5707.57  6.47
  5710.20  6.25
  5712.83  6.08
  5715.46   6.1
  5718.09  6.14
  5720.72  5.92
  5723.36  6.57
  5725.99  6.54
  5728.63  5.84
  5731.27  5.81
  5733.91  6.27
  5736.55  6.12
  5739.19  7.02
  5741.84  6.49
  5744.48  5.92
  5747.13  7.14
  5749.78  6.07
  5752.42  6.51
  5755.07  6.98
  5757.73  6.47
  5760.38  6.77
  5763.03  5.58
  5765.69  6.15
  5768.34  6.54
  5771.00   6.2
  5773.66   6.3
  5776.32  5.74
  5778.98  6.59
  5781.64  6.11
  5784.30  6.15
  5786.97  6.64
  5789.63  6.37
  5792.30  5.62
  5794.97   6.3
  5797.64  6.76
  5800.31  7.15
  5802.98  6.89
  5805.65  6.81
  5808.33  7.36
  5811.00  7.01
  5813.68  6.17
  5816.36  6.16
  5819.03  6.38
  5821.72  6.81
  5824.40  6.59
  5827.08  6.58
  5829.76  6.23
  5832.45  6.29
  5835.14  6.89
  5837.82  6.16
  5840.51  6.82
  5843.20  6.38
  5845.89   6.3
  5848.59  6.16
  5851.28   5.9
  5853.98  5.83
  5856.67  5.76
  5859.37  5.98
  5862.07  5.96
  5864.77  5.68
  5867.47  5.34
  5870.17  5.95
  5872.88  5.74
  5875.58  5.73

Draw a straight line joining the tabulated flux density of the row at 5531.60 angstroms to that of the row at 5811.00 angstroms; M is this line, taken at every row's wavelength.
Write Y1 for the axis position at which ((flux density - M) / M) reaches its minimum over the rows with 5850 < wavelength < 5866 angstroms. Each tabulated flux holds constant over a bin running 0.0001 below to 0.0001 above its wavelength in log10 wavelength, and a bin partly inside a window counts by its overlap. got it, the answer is 5864.77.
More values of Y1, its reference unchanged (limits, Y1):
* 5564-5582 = 5564.82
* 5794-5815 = 5813.68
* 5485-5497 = 5493.52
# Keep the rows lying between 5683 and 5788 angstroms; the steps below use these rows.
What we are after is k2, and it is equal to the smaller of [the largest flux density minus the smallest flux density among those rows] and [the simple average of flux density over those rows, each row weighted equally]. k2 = 1.80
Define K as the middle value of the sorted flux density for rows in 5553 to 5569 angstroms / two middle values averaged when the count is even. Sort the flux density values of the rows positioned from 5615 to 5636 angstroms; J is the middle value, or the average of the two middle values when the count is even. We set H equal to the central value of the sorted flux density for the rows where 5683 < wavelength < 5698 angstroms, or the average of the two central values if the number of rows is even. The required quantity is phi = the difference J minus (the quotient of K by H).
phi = 4.2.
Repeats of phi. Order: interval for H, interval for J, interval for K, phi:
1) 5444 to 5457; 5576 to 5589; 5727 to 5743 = 4.3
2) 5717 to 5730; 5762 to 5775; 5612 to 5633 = 5.4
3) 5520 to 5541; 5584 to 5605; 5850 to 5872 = 3.8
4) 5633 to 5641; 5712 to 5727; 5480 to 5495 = 5.2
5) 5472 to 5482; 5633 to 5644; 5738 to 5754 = 4.7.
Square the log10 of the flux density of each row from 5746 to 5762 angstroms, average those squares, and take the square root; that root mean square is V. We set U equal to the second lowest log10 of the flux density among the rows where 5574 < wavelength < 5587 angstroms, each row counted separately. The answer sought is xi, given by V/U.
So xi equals 1.105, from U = 0.75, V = 0.82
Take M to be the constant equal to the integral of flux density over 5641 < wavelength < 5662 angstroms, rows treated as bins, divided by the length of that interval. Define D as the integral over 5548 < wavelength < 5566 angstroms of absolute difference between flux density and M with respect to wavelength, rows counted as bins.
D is 5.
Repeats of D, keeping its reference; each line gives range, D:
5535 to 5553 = 5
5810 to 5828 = 18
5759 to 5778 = 12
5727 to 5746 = 13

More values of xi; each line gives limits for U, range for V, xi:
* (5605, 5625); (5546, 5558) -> 1.119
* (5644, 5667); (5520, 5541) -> 1.038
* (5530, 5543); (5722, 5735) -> 1.120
